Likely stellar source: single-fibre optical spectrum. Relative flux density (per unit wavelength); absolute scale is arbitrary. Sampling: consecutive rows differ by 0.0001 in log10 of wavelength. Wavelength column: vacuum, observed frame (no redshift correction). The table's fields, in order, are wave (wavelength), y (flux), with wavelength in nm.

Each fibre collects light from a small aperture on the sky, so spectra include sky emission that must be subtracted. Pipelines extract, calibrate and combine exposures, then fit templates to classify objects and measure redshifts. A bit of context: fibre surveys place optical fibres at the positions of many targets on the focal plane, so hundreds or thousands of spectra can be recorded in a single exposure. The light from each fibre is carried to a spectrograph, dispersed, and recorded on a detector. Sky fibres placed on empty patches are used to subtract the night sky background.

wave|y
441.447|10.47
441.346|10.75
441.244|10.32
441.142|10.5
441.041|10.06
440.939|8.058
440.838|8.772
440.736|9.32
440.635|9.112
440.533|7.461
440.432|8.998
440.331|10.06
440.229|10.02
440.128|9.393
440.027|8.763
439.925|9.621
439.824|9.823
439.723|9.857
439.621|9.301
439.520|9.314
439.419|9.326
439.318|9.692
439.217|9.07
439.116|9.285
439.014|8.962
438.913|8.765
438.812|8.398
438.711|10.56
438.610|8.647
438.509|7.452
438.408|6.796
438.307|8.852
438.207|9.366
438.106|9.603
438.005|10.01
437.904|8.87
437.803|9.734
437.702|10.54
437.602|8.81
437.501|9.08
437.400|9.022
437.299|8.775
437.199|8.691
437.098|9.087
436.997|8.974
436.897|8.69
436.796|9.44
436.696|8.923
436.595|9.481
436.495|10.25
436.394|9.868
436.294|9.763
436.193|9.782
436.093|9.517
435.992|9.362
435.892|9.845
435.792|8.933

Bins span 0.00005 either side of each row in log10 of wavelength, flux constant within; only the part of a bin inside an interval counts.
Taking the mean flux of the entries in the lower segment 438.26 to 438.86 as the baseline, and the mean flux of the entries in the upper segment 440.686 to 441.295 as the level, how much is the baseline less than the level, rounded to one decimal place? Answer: 1.1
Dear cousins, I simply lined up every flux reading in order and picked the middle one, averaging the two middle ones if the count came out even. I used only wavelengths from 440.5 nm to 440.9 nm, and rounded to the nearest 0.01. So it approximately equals 8.94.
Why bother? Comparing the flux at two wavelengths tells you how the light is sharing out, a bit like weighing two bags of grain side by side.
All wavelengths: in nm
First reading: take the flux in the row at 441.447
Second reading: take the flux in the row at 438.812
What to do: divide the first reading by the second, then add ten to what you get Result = 11.2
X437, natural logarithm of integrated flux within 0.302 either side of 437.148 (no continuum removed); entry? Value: 1.68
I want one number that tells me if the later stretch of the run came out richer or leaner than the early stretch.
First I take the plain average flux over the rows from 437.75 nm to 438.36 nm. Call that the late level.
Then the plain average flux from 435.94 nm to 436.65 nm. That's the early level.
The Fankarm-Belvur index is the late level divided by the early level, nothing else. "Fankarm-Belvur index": 0.968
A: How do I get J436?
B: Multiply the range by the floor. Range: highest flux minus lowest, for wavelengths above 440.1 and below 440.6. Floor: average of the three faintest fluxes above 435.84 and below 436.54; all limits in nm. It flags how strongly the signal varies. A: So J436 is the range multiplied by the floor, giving 25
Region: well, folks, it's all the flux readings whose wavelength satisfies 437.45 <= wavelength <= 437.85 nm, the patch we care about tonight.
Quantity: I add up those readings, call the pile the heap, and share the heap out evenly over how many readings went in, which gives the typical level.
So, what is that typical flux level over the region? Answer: 9.54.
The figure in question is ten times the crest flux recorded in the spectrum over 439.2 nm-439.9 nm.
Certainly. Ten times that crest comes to 99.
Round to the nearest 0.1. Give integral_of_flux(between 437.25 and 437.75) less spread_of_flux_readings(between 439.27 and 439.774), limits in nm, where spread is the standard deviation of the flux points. 4.4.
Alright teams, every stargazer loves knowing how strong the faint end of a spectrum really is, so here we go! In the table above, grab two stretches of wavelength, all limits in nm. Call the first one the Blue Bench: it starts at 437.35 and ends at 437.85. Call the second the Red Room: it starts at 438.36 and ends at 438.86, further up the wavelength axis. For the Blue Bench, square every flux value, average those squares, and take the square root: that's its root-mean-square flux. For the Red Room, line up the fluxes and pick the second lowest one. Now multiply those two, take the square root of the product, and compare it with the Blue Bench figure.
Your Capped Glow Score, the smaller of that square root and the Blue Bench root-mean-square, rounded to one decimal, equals 8.4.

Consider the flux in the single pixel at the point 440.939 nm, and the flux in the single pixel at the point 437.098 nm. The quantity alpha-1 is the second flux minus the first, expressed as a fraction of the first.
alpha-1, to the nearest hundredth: 0.13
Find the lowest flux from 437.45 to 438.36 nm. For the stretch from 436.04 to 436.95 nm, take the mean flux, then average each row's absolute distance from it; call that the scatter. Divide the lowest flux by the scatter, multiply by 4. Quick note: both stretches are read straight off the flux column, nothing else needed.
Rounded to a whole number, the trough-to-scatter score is 101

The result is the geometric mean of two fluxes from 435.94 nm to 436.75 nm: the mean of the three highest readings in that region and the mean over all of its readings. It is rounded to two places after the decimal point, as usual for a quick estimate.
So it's 9.79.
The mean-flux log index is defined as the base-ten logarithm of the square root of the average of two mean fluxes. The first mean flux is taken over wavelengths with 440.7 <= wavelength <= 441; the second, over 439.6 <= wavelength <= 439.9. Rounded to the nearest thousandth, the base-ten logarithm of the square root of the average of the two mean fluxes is 0.482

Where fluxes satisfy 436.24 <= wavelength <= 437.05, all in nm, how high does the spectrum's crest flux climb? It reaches 10.25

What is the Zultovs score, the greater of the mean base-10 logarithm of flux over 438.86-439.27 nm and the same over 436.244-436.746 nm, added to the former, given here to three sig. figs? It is 1.94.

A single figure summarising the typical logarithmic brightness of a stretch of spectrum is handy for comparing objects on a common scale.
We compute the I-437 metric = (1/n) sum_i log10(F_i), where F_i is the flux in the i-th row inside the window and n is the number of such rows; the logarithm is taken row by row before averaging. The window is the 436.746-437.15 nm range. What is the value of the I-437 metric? 0.956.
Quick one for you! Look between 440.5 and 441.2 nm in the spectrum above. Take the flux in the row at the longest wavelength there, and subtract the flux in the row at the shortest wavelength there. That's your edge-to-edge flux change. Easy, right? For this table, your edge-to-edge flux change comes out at 3.04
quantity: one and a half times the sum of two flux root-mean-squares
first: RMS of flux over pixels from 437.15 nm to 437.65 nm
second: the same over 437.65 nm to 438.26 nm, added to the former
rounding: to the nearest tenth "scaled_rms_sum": 27.9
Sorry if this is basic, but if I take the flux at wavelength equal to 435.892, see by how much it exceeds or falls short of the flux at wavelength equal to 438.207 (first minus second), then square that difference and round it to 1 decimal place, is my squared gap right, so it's 0.2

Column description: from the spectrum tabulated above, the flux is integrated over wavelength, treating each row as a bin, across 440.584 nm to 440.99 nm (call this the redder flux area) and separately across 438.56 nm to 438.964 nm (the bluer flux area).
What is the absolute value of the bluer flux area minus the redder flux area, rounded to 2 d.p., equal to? 0.10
